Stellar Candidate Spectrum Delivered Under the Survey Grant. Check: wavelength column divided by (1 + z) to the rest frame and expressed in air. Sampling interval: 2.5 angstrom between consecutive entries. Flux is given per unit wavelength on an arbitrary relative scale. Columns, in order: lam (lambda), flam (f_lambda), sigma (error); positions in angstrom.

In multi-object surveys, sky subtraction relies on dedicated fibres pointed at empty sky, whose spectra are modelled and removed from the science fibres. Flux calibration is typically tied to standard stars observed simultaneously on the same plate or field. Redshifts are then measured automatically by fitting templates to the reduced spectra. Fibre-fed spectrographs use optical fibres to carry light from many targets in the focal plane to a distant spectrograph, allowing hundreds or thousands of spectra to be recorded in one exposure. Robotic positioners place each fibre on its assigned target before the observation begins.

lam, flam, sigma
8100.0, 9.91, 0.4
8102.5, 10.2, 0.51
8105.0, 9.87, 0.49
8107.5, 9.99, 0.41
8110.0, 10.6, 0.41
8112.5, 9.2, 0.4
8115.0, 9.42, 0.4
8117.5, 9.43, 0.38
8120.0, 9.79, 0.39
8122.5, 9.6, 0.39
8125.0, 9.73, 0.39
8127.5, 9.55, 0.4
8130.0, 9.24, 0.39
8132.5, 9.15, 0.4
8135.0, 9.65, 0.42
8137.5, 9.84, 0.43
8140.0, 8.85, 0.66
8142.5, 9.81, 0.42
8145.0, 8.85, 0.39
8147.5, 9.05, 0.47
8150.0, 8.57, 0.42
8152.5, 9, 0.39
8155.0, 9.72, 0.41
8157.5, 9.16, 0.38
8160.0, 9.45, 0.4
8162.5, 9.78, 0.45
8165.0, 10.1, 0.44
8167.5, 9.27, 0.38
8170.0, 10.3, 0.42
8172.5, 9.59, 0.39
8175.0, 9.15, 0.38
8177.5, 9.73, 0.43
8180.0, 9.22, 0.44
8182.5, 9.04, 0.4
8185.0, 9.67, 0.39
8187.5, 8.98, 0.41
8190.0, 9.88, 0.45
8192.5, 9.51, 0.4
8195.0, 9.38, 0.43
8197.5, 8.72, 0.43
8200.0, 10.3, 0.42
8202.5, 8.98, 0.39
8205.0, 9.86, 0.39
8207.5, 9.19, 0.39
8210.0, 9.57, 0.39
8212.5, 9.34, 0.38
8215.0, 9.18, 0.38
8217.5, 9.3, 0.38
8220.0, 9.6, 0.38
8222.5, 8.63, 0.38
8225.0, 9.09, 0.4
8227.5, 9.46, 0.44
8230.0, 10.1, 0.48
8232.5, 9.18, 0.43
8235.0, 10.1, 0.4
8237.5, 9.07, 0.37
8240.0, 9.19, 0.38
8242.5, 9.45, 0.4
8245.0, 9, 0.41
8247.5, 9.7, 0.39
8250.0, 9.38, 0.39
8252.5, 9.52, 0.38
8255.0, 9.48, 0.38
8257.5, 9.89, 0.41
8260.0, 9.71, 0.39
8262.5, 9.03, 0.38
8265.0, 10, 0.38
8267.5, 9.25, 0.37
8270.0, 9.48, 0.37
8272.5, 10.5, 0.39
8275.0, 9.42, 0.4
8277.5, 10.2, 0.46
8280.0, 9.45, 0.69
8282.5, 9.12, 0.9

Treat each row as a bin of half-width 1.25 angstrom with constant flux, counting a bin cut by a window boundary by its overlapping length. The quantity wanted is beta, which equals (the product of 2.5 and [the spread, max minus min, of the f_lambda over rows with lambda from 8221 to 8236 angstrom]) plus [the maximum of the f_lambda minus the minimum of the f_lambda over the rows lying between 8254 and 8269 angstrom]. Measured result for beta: 4.6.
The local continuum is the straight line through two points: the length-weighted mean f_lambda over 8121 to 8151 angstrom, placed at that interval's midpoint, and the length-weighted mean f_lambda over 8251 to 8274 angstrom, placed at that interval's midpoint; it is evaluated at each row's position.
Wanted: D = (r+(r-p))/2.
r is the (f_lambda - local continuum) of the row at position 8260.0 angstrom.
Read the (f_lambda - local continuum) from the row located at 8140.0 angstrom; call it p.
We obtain 0.32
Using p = -0.49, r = 0.07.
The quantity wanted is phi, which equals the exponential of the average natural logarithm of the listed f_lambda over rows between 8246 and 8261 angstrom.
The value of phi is 9.61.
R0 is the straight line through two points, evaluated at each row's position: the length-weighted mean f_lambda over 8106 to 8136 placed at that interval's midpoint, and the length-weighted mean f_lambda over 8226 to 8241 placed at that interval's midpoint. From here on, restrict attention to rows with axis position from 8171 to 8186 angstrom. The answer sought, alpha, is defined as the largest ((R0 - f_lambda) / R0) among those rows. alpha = 0.054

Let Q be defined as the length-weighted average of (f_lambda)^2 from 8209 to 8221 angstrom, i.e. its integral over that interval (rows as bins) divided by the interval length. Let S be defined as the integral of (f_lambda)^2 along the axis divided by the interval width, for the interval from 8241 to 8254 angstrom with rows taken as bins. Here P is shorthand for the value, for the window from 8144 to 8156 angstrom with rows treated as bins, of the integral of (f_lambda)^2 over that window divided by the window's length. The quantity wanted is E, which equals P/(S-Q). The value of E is 237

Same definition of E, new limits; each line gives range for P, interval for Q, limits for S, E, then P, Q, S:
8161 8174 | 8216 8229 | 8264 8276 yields 10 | 96.0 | 85.4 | 95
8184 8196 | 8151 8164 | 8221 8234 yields -49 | 90.0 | 88.8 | 87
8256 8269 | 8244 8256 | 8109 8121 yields 19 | 91.8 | 88.9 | 94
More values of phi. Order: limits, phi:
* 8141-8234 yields 9.39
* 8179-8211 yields 9.40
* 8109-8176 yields 9.47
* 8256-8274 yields 9.68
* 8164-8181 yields 9.61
